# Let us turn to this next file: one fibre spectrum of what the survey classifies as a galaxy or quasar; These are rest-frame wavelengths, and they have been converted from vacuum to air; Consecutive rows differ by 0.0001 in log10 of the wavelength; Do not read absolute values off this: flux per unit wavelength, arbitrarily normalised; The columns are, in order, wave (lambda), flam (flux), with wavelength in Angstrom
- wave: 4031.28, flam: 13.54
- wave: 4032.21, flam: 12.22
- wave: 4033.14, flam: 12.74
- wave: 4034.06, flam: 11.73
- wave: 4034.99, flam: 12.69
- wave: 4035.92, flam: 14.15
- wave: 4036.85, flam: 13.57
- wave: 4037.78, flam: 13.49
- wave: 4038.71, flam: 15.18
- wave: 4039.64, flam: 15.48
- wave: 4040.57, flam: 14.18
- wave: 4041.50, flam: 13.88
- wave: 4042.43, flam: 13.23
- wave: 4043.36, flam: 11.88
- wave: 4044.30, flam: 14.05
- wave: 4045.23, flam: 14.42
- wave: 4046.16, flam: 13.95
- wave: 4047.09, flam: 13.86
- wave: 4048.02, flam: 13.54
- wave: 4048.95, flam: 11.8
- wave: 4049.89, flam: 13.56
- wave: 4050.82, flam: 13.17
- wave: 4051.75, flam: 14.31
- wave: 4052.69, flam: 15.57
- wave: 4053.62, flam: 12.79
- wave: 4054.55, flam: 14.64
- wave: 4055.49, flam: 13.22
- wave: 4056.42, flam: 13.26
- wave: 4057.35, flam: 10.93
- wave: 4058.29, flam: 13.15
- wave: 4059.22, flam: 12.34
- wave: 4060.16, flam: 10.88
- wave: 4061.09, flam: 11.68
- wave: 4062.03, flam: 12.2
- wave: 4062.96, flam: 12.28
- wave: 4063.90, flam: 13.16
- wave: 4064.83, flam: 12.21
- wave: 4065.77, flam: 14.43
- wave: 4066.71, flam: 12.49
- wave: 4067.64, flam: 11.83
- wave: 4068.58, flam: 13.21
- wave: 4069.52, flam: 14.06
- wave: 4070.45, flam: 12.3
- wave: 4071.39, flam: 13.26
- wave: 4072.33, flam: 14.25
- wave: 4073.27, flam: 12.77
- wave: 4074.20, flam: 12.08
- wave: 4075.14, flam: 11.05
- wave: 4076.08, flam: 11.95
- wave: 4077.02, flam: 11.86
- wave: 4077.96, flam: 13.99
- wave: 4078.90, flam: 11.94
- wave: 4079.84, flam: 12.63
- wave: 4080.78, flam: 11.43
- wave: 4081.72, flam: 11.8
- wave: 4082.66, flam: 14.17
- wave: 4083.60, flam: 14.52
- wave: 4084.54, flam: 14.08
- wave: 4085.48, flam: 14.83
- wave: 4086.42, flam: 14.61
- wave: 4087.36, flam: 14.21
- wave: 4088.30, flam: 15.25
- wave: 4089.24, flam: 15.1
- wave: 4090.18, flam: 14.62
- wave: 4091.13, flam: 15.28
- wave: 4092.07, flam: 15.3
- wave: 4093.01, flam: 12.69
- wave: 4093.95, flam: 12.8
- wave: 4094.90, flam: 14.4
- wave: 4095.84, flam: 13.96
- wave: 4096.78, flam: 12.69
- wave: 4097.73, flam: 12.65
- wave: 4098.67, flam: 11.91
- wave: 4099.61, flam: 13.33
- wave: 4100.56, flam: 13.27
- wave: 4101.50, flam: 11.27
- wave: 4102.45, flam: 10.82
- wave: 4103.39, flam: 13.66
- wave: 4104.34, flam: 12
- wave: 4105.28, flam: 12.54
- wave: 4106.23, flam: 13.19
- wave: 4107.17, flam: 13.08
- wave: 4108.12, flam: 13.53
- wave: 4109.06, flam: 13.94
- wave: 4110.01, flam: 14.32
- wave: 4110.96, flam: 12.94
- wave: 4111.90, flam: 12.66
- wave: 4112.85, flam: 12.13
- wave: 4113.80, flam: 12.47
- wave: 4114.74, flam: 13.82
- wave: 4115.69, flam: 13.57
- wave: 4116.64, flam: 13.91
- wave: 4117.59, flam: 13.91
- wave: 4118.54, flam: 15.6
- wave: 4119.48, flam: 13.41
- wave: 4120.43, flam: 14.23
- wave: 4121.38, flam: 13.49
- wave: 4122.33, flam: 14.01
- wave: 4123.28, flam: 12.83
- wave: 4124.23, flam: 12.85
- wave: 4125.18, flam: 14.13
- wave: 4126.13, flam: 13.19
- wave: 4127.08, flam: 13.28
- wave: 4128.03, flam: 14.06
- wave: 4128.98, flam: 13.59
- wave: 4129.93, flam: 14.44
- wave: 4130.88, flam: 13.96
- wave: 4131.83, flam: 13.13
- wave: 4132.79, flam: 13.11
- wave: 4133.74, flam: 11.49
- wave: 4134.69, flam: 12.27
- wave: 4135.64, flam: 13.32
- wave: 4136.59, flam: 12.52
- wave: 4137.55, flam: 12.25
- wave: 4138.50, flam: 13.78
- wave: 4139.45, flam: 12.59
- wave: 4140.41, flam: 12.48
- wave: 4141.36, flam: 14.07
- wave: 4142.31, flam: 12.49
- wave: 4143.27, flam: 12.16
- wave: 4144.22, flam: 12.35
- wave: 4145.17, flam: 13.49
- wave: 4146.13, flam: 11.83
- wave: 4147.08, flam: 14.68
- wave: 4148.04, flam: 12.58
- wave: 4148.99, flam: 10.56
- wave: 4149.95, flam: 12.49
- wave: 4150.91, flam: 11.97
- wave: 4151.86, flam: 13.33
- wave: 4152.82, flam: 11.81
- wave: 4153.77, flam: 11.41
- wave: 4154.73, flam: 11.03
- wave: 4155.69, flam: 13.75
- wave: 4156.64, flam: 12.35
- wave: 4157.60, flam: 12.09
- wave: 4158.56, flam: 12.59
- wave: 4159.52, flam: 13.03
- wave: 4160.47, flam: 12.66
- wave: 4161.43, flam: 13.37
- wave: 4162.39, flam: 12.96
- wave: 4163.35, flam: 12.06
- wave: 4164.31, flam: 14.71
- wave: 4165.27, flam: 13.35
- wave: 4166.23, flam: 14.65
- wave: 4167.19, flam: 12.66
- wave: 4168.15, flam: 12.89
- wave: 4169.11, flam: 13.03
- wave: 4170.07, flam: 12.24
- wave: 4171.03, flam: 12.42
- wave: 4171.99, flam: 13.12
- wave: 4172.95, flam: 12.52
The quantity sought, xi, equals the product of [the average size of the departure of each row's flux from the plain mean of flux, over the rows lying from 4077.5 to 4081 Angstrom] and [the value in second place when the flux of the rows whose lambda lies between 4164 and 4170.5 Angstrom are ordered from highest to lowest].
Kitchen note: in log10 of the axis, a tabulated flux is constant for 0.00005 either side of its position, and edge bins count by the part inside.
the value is 12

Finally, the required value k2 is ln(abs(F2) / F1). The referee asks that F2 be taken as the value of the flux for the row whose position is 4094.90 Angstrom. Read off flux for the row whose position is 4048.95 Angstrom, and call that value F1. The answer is 0.20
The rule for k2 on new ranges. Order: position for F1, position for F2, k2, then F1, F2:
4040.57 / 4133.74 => -0.21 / 14.18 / 11.49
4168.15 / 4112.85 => -0.06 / 12.89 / 12.13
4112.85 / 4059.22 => 0.02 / 12.13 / 12.34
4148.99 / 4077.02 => 0.12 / 10.56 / 11.86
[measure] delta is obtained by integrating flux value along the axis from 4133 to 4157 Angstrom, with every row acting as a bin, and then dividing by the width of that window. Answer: 12.5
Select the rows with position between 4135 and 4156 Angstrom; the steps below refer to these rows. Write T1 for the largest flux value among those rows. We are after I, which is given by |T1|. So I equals 14.7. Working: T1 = 14.68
